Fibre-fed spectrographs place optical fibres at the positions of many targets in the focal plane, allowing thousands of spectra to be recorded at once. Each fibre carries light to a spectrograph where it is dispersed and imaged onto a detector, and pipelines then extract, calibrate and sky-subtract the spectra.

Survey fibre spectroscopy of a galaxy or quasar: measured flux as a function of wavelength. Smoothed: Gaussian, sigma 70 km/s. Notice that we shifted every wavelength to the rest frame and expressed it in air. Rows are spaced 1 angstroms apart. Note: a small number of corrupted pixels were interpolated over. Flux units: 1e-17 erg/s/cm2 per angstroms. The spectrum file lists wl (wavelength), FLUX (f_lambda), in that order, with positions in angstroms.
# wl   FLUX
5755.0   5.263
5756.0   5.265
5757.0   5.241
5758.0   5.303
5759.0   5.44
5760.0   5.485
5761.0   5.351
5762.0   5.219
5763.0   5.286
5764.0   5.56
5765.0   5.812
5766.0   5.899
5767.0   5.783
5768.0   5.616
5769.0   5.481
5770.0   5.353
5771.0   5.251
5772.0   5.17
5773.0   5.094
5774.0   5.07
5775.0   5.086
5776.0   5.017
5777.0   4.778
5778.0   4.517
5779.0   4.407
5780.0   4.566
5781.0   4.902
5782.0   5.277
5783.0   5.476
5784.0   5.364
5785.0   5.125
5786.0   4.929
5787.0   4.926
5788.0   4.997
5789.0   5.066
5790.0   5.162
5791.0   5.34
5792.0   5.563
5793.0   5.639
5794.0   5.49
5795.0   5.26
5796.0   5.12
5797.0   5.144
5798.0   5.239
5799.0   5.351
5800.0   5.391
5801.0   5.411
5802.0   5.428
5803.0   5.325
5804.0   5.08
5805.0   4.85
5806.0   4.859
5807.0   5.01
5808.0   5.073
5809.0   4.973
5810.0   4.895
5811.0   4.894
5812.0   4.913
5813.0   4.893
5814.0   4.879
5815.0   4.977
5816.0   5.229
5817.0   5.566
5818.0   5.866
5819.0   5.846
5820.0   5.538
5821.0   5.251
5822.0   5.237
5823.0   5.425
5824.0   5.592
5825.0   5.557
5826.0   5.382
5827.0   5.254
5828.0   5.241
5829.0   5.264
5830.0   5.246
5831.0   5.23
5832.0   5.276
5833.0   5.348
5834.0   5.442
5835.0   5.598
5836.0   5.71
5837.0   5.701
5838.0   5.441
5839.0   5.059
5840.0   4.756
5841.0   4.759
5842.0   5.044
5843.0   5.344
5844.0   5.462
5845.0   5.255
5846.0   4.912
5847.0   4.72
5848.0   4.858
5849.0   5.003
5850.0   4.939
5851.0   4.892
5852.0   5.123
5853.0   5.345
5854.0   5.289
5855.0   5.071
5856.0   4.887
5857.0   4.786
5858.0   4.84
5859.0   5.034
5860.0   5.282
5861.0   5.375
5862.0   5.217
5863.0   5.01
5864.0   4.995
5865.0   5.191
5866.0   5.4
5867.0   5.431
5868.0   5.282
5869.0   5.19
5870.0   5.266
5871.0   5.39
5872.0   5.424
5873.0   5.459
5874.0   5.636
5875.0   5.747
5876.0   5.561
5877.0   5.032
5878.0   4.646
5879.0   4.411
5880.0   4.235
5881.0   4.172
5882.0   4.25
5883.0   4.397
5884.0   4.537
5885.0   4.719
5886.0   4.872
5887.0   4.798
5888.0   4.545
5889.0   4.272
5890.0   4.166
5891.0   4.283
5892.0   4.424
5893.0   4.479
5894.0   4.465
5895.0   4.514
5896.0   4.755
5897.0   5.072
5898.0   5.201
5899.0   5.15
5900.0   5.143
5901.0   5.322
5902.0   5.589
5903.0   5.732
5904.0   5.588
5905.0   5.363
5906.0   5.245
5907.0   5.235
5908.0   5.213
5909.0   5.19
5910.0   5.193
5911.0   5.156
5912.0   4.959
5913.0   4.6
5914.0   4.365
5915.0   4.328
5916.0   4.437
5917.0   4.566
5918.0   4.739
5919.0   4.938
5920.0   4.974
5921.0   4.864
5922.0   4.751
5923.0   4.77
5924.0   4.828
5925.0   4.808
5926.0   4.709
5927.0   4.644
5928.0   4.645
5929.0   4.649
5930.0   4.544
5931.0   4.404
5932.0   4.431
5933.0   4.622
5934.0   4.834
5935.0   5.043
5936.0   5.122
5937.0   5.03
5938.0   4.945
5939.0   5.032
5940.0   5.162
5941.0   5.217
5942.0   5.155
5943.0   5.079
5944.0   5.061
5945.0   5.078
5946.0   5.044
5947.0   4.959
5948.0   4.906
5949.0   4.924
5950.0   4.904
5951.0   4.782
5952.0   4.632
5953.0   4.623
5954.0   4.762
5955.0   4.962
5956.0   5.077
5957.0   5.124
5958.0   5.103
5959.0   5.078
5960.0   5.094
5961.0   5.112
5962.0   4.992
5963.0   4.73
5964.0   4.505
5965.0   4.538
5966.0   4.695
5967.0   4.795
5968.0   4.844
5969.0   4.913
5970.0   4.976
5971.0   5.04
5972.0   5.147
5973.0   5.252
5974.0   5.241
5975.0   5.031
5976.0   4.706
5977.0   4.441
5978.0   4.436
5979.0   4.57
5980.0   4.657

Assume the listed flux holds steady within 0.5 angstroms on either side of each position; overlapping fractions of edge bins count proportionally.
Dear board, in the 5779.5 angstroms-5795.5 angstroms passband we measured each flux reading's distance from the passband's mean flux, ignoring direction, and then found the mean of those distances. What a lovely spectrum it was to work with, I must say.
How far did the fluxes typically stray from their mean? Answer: 0.23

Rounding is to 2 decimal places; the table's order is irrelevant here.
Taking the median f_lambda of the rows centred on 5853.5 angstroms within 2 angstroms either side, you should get 5.21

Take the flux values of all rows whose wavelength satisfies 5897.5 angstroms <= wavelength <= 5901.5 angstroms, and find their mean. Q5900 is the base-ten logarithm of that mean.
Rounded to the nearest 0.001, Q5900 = 0.716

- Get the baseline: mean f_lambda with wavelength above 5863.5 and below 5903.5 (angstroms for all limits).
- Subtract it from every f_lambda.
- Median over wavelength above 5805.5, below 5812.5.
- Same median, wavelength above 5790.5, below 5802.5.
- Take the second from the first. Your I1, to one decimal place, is -0.5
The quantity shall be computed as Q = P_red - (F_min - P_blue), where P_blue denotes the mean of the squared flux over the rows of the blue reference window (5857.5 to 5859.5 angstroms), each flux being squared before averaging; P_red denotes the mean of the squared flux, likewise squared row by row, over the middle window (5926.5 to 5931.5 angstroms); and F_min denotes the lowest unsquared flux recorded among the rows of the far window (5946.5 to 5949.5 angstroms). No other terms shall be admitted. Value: 40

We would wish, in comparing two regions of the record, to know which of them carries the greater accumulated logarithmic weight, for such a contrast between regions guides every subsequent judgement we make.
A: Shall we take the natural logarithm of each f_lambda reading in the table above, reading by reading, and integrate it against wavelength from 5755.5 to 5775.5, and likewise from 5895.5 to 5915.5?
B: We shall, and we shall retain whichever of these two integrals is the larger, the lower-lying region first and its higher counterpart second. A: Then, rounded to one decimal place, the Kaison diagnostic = 33.7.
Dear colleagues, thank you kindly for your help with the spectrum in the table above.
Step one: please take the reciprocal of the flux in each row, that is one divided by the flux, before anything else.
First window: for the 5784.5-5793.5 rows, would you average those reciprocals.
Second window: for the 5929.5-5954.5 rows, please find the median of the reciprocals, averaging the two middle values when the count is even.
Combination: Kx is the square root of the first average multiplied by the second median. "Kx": 0.198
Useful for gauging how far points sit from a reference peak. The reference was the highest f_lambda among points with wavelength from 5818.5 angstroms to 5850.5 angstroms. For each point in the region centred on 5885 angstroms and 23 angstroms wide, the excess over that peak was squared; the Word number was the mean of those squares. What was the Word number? 1.6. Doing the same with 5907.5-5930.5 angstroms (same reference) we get 1.2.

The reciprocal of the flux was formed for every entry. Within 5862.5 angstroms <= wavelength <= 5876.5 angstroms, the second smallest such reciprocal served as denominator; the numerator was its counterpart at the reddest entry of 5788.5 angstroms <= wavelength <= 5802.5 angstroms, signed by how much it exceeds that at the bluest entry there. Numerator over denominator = -0.07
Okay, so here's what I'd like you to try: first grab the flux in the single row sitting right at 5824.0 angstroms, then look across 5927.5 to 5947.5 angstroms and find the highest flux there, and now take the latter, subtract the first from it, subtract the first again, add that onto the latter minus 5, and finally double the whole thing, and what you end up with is -11.5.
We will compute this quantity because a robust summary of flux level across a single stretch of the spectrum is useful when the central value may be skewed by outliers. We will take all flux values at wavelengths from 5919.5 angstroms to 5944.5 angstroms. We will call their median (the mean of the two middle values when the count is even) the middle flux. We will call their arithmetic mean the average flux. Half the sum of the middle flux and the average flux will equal 4.84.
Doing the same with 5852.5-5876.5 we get 5.27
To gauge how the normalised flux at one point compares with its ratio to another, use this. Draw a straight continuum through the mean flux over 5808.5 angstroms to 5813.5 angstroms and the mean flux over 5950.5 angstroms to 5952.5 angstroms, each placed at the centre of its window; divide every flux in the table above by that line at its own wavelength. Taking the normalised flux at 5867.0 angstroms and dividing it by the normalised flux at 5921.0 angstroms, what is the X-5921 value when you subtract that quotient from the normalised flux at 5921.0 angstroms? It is -0.075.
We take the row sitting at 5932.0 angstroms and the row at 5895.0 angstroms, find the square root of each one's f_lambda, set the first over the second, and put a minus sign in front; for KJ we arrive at -0.99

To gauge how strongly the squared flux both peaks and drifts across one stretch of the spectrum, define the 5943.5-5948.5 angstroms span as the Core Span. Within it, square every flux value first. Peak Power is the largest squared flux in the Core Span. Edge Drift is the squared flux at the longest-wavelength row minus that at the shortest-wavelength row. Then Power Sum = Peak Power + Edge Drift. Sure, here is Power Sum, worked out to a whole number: 24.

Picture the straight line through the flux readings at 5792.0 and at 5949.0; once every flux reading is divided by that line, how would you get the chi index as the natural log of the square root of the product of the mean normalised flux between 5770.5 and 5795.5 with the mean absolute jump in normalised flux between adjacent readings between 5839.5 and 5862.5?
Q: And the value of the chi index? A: -1.79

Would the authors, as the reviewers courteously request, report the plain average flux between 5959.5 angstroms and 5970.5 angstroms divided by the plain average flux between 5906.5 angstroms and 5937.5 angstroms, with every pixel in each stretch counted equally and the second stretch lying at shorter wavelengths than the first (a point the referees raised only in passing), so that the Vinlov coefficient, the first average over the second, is 1.01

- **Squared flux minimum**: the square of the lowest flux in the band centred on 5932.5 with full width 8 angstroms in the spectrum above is 19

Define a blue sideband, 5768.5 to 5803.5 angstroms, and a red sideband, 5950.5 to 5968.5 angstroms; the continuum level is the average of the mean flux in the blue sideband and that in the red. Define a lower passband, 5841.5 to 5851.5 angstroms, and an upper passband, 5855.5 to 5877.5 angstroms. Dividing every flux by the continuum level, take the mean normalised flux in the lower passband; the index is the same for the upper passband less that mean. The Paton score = 0.04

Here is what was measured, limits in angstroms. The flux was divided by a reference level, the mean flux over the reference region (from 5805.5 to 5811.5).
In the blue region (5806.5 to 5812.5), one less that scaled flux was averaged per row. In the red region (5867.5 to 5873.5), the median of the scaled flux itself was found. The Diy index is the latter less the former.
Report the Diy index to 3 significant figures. 1.08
